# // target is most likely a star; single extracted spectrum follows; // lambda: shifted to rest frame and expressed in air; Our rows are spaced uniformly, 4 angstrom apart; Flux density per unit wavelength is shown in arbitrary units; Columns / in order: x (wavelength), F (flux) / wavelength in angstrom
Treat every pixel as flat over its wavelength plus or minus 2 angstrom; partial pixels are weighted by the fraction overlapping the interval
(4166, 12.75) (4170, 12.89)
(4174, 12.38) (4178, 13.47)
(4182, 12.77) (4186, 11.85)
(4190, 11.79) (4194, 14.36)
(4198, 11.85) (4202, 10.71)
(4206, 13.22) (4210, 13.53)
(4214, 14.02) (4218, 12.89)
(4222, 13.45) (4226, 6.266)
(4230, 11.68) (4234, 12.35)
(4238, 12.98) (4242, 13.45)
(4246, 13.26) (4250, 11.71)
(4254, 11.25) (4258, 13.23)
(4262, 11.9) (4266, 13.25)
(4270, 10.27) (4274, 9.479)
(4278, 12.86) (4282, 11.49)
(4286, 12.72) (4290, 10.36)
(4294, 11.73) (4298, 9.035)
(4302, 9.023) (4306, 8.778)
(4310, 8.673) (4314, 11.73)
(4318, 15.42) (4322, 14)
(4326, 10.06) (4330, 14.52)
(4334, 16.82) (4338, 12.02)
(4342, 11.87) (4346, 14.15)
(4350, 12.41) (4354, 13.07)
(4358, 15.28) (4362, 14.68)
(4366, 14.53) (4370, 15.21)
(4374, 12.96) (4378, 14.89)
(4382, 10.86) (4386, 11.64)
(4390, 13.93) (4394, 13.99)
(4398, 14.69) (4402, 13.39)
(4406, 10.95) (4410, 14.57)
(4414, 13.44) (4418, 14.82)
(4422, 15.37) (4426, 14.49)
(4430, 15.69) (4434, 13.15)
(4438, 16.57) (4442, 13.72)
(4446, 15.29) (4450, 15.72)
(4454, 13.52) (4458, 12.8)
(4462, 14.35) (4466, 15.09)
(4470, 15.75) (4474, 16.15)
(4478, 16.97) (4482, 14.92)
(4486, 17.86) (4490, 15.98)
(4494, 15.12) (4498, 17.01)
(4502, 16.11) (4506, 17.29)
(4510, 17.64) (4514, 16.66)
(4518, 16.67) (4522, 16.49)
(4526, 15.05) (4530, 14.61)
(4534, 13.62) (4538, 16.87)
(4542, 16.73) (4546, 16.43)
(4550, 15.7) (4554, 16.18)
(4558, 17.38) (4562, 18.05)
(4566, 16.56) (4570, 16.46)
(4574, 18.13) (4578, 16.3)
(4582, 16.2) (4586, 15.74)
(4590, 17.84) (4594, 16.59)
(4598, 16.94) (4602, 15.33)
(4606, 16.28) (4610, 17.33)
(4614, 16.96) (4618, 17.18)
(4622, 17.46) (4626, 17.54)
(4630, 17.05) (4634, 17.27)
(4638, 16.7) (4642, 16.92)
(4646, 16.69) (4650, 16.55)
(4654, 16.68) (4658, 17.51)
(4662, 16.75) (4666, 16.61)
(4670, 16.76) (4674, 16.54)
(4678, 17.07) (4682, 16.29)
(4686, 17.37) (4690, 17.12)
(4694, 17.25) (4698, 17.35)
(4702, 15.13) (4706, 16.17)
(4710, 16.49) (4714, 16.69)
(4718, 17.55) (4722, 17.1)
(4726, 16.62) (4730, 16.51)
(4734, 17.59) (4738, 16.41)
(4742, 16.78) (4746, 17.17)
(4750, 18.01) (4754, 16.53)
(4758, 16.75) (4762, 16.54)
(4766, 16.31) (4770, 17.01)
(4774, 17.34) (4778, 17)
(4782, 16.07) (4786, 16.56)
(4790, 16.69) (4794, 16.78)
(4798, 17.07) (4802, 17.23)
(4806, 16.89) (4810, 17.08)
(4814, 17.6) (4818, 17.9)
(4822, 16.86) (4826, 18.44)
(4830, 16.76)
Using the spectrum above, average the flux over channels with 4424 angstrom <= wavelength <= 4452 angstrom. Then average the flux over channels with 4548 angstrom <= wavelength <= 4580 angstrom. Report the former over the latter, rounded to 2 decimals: 0.89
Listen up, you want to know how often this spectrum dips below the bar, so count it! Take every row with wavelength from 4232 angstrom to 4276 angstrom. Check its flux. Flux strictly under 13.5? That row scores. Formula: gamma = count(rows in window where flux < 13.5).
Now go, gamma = 11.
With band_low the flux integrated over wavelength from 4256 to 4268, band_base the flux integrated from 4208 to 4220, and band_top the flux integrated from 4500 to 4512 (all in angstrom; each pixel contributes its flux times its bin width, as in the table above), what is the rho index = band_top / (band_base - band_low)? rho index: 25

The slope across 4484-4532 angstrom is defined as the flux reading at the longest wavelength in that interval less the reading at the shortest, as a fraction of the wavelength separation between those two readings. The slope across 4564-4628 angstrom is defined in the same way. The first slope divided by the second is -4.5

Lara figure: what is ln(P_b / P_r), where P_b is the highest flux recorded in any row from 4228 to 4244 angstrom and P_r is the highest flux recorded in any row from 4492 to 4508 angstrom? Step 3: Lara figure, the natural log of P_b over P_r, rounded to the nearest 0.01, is -0.25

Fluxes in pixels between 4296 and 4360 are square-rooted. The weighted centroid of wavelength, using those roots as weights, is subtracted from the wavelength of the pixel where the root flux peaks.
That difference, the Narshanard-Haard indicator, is 4.8 angstrom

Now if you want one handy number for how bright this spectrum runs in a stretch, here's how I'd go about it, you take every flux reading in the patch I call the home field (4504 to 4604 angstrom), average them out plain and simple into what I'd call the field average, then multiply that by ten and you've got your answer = 165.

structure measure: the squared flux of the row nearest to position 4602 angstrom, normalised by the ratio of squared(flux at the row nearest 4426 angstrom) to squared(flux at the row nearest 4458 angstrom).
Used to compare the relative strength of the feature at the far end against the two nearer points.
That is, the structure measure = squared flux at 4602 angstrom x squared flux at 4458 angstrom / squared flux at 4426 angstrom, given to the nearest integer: 183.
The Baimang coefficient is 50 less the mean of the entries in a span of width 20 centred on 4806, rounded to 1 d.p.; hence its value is 32.8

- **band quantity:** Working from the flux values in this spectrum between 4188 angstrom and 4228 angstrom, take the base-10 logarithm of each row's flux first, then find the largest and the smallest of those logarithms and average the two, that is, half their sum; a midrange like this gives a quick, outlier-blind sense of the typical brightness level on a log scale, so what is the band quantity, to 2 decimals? 0.98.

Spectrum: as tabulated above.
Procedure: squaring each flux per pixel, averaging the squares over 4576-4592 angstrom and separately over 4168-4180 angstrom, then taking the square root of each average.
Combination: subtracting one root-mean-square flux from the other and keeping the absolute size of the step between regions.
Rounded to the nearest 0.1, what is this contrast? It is 3.6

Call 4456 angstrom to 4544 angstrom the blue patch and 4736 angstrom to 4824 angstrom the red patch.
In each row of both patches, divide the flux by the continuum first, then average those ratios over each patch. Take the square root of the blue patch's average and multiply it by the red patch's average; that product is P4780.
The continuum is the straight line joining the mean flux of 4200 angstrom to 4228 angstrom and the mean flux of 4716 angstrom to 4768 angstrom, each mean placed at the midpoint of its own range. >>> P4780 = 1.02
